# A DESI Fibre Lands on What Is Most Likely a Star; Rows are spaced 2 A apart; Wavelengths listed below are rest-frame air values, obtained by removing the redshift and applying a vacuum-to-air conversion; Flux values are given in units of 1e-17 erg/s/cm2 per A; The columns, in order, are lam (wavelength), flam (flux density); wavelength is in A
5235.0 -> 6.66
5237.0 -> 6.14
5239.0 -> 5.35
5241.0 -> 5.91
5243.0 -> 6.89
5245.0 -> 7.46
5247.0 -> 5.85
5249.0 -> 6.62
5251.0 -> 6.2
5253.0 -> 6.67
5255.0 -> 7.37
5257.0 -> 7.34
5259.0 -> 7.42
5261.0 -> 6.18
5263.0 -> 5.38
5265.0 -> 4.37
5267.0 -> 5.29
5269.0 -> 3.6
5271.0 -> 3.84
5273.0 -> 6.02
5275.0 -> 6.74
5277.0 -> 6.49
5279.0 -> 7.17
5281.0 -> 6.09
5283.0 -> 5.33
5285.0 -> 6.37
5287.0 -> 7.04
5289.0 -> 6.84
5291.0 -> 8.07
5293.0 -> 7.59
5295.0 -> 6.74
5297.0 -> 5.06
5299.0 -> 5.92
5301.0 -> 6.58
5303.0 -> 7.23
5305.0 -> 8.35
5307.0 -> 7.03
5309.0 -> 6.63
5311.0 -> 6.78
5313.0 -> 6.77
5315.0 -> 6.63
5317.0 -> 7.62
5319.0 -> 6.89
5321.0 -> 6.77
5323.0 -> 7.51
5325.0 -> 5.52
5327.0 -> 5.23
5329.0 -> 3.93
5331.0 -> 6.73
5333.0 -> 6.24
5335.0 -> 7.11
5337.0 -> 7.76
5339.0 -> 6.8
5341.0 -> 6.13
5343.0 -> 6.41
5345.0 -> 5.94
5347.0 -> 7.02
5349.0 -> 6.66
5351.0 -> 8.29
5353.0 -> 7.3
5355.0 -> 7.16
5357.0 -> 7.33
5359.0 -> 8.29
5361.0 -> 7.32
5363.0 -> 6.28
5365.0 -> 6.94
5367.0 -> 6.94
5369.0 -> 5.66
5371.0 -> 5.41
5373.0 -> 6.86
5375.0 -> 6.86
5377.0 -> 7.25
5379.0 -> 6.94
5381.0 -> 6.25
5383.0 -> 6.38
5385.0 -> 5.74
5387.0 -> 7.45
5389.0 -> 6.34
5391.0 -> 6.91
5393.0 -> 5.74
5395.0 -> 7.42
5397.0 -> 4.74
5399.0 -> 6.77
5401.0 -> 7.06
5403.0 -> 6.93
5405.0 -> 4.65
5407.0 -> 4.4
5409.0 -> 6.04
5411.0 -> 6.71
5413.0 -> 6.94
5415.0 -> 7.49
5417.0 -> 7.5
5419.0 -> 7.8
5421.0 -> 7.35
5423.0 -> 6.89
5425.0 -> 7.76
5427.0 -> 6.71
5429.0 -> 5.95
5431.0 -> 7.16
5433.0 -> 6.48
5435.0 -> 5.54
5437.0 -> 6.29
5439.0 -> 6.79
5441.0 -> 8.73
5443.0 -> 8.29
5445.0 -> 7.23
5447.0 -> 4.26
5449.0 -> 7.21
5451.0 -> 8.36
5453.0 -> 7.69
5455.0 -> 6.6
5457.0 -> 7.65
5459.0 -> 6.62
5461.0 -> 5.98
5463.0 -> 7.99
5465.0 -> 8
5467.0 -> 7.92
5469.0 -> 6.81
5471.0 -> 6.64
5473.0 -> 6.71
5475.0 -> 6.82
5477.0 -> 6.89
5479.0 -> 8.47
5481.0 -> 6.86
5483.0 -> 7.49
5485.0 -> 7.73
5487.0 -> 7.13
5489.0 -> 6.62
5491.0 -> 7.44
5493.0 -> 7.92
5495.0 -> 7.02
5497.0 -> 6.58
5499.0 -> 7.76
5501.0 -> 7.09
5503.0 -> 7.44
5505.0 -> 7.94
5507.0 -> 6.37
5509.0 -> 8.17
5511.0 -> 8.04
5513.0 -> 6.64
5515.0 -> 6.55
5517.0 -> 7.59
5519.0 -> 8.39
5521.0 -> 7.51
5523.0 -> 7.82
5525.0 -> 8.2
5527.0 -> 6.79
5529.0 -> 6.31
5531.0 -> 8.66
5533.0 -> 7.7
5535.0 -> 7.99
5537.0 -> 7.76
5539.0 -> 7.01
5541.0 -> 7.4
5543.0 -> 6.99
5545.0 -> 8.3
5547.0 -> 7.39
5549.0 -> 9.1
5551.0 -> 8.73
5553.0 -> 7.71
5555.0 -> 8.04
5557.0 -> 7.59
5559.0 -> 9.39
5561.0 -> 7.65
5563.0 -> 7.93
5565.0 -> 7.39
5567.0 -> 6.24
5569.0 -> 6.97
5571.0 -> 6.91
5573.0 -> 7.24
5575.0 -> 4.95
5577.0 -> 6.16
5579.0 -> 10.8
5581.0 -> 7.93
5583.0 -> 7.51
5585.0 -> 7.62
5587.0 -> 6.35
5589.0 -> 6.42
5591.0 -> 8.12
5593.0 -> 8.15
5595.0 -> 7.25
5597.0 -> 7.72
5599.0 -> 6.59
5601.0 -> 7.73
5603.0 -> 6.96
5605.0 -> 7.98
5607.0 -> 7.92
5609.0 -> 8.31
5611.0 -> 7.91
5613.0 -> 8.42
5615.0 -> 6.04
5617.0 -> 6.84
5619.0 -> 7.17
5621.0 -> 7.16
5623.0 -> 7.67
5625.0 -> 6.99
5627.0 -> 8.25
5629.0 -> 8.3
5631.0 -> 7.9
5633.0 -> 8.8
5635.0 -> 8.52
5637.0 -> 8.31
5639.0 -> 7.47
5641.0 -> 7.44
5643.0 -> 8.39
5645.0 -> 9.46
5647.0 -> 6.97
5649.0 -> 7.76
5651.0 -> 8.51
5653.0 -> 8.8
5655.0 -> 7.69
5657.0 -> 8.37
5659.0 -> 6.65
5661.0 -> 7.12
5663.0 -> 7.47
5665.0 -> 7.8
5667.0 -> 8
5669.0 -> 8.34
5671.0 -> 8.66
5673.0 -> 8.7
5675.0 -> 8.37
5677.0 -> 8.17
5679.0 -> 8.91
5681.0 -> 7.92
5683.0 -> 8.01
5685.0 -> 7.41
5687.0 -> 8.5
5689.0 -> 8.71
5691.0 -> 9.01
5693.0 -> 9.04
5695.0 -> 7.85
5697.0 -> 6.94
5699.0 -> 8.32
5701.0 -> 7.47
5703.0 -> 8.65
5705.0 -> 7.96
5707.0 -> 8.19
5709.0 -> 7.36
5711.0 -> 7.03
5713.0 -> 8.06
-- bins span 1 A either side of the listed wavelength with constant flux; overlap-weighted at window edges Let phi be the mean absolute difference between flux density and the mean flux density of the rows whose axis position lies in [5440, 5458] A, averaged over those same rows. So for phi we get 0.90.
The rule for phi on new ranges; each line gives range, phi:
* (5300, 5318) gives 0.44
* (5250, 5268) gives 0.85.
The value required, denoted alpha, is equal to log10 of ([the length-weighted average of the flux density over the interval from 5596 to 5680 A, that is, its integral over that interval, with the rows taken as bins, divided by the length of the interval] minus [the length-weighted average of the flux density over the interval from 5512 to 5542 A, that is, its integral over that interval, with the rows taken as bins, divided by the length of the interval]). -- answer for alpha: -0.4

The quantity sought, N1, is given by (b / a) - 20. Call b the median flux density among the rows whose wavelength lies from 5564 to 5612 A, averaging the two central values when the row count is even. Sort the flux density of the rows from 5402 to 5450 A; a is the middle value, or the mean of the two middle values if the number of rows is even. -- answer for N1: -18.9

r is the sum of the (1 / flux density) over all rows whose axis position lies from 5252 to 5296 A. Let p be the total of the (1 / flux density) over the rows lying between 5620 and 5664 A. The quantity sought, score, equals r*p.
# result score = 10.3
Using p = 2.80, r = 3.67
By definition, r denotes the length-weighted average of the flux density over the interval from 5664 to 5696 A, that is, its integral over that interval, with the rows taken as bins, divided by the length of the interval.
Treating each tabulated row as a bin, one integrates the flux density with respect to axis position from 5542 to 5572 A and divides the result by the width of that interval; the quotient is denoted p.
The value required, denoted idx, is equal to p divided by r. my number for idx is 0.93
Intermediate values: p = 7.76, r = 8.3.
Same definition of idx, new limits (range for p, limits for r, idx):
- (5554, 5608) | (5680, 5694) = 0.89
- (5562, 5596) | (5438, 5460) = 1.01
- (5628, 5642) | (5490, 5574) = 1.07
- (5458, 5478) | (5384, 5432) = 1.07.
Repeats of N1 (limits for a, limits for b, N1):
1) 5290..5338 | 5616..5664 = -18.9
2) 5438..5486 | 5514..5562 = -18.9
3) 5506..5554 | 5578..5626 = -19.0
